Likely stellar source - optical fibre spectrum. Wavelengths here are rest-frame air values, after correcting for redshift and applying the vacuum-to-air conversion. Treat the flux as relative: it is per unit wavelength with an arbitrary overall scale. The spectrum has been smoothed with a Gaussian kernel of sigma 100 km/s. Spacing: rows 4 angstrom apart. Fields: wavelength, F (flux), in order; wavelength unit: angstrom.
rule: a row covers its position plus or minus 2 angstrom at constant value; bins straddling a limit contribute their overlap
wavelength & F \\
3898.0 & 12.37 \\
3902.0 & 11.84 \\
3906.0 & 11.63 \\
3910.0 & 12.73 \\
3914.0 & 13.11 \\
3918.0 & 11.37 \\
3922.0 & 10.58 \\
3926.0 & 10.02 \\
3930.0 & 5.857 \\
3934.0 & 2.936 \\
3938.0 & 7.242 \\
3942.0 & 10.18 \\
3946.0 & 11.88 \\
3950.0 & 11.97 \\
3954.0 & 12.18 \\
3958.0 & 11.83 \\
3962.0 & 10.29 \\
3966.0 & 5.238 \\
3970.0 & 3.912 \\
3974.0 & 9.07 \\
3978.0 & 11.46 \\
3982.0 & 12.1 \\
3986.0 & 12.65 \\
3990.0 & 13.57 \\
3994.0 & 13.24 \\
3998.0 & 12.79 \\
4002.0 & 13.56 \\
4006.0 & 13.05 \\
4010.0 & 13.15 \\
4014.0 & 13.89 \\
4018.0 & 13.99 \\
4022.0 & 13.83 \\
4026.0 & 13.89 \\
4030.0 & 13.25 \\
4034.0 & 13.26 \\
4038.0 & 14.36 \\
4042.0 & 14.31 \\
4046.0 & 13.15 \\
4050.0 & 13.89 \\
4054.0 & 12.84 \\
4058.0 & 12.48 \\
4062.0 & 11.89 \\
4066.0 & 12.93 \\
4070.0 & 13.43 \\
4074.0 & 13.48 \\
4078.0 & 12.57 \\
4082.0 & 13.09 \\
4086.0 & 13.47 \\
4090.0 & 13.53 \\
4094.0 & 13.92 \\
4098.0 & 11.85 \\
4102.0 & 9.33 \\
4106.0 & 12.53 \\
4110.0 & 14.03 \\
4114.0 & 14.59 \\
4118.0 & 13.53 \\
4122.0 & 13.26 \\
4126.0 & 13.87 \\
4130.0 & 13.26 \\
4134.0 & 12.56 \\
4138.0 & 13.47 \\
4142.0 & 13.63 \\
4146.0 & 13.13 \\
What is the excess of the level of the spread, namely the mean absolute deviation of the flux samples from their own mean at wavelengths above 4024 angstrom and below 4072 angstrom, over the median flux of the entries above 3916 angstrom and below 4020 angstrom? -11.3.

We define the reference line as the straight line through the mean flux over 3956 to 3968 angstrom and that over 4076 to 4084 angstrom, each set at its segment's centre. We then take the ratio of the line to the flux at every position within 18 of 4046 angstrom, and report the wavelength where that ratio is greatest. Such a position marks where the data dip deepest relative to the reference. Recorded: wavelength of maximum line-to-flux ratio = 4062.0 angstrom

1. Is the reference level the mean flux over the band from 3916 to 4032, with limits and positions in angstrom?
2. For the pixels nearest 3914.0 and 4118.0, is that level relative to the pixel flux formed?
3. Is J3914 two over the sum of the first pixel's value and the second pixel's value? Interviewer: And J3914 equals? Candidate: 1.21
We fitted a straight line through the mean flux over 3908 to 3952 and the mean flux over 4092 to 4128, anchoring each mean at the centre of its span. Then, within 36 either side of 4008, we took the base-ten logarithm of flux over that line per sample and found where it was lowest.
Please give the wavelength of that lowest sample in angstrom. 3974.0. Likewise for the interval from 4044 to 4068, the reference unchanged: 4062.0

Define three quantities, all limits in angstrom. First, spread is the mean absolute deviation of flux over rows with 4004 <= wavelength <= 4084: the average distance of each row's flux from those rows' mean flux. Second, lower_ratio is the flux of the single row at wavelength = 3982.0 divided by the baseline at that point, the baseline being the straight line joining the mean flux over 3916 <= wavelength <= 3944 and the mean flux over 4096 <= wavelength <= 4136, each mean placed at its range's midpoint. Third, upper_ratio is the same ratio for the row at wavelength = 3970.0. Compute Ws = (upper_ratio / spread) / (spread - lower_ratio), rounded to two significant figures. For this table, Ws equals -1.1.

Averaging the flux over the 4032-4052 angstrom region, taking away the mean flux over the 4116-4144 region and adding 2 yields 2.4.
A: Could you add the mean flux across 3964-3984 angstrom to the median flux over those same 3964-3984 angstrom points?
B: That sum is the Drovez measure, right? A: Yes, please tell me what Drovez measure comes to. 17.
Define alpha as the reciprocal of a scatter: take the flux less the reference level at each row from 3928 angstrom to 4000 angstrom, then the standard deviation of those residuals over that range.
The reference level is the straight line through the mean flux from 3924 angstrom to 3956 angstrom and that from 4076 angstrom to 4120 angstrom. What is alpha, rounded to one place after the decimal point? 0.3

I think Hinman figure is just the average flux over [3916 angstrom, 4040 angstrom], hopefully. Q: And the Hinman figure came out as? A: 11.2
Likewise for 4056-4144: 13.0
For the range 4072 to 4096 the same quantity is 13.3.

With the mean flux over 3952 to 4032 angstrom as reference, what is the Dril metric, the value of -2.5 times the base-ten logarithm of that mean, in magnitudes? -2.68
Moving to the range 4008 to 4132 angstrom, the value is -2.81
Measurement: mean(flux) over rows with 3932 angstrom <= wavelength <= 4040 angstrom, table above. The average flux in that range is 11.4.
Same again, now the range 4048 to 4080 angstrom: 12.9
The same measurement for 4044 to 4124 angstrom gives 13.0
